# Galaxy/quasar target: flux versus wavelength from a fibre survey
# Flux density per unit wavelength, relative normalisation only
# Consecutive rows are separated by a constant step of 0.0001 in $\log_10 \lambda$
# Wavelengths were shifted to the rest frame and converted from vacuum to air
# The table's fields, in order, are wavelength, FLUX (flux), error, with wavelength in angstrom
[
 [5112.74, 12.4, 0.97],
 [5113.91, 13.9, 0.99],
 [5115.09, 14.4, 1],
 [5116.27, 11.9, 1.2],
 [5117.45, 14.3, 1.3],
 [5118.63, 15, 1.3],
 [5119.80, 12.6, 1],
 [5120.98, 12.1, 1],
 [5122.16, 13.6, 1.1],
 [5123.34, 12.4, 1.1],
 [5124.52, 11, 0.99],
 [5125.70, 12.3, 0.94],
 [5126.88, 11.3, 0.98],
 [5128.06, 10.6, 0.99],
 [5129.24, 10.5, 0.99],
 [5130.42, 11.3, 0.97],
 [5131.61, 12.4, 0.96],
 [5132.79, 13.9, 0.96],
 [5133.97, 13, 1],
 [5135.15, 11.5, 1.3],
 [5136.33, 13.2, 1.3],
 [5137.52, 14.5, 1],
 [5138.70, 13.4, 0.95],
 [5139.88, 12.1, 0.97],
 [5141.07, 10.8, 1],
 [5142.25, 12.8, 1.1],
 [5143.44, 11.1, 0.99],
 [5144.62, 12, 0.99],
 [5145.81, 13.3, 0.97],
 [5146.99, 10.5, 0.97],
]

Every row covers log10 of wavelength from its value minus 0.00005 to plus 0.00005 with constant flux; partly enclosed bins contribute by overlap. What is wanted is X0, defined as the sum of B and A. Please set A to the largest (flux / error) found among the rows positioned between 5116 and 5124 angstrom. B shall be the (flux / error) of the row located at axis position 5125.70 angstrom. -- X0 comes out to 25.7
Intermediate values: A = 12.6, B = 13.1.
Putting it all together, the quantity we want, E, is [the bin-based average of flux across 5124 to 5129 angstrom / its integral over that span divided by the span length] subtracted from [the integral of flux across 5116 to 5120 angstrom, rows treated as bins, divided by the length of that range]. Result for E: 2.42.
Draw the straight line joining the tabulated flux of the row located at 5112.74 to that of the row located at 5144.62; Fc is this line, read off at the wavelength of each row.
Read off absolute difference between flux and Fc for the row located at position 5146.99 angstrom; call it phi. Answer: 1.47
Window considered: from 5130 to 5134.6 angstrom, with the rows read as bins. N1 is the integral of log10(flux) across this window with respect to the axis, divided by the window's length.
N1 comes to 1.10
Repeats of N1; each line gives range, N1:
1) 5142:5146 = 1.08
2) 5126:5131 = 1.04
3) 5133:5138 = 1.12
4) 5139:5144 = 1.07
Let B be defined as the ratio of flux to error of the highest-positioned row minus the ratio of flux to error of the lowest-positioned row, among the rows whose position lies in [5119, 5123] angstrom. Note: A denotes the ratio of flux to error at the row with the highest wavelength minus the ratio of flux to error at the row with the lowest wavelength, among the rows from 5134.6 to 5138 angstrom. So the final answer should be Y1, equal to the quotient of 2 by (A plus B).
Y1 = 0.4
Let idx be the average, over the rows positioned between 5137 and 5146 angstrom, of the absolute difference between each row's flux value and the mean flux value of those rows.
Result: 1.00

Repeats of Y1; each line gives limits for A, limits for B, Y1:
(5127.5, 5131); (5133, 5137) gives -1.1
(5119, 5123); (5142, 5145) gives 8.0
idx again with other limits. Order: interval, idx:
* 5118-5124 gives 0.93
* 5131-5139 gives 0.71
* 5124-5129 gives 0.50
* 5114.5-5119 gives 1.00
